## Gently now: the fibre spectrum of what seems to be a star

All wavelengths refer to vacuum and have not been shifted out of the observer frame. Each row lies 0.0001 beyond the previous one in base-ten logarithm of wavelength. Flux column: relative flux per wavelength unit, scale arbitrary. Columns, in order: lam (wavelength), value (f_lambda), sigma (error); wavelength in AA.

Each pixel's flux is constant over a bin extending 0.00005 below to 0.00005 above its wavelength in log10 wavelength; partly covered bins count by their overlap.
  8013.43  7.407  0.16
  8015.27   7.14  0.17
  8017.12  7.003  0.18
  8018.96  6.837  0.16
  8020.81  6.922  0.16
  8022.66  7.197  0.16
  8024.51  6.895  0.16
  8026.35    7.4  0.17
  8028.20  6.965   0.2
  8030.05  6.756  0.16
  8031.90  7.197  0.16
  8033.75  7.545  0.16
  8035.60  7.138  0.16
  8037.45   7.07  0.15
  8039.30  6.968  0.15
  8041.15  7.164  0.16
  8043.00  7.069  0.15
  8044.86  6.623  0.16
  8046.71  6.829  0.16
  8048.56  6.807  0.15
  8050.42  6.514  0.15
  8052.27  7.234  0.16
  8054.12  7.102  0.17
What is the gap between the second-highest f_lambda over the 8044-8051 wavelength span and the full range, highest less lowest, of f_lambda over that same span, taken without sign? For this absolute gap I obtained 6.49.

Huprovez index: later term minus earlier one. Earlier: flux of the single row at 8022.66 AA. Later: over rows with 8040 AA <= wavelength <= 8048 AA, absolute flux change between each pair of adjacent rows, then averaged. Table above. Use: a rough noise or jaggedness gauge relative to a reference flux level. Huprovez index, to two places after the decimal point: -6.95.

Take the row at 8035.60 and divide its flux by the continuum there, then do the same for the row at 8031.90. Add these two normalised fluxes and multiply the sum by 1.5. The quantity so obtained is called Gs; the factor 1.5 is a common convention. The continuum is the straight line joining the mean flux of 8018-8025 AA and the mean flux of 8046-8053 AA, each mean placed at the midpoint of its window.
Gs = 3.11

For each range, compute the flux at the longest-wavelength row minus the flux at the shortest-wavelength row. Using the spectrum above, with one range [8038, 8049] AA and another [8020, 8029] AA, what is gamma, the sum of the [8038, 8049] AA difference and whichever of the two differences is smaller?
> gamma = -0.3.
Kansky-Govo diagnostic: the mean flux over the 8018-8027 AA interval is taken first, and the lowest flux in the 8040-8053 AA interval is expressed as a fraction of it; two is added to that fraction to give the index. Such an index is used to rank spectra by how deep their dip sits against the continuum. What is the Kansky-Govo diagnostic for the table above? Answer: 2.92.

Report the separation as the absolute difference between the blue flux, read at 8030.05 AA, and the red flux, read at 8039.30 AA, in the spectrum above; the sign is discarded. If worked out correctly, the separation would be 0.2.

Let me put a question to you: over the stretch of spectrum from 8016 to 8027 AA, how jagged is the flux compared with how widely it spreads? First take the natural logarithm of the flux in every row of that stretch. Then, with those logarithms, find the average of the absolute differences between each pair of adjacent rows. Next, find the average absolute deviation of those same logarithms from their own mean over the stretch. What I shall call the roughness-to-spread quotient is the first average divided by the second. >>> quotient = 1.57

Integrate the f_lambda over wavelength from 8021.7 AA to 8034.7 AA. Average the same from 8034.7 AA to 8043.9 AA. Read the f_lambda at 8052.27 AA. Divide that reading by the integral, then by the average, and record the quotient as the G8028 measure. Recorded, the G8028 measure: 0.011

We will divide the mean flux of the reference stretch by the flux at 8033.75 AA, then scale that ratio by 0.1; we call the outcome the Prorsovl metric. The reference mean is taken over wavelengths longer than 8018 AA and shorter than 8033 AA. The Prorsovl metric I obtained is 0.093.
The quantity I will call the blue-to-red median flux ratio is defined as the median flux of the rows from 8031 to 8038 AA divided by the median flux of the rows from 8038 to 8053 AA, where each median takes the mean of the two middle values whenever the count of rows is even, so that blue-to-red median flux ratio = 1.04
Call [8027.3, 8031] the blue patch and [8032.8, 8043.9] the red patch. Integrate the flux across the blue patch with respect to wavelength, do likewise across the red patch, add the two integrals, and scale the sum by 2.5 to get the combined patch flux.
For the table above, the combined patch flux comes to 262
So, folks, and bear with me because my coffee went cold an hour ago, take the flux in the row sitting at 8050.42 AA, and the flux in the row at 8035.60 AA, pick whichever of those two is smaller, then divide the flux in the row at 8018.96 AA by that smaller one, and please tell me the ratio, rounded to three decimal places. 1.050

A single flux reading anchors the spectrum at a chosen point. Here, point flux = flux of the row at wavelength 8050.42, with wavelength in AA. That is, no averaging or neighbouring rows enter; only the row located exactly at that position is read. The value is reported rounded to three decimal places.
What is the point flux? 6.514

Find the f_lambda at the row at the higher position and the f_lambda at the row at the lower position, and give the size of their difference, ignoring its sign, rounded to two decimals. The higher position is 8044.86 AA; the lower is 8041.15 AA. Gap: 0.54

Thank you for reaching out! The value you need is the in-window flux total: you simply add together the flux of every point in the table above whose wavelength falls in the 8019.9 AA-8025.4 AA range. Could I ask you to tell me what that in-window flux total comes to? 21.0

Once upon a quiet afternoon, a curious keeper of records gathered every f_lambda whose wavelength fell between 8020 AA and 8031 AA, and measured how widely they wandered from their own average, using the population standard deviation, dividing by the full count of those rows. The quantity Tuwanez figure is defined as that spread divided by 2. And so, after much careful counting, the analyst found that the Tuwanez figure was 0.107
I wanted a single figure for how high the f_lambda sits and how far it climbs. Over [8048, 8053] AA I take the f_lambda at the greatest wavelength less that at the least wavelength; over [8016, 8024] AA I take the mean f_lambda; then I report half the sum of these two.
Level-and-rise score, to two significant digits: 3.7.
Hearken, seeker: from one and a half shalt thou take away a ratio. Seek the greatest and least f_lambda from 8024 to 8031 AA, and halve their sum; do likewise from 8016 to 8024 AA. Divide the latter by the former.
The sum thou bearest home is 0.509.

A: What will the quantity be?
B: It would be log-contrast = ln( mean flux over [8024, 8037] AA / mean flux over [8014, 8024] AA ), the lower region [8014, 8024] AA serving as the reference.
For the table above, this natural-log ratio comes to 0.015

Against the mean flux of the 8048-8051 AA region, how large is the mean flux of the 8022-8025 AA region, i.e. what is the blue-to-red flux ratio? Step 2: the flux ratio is 1.06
